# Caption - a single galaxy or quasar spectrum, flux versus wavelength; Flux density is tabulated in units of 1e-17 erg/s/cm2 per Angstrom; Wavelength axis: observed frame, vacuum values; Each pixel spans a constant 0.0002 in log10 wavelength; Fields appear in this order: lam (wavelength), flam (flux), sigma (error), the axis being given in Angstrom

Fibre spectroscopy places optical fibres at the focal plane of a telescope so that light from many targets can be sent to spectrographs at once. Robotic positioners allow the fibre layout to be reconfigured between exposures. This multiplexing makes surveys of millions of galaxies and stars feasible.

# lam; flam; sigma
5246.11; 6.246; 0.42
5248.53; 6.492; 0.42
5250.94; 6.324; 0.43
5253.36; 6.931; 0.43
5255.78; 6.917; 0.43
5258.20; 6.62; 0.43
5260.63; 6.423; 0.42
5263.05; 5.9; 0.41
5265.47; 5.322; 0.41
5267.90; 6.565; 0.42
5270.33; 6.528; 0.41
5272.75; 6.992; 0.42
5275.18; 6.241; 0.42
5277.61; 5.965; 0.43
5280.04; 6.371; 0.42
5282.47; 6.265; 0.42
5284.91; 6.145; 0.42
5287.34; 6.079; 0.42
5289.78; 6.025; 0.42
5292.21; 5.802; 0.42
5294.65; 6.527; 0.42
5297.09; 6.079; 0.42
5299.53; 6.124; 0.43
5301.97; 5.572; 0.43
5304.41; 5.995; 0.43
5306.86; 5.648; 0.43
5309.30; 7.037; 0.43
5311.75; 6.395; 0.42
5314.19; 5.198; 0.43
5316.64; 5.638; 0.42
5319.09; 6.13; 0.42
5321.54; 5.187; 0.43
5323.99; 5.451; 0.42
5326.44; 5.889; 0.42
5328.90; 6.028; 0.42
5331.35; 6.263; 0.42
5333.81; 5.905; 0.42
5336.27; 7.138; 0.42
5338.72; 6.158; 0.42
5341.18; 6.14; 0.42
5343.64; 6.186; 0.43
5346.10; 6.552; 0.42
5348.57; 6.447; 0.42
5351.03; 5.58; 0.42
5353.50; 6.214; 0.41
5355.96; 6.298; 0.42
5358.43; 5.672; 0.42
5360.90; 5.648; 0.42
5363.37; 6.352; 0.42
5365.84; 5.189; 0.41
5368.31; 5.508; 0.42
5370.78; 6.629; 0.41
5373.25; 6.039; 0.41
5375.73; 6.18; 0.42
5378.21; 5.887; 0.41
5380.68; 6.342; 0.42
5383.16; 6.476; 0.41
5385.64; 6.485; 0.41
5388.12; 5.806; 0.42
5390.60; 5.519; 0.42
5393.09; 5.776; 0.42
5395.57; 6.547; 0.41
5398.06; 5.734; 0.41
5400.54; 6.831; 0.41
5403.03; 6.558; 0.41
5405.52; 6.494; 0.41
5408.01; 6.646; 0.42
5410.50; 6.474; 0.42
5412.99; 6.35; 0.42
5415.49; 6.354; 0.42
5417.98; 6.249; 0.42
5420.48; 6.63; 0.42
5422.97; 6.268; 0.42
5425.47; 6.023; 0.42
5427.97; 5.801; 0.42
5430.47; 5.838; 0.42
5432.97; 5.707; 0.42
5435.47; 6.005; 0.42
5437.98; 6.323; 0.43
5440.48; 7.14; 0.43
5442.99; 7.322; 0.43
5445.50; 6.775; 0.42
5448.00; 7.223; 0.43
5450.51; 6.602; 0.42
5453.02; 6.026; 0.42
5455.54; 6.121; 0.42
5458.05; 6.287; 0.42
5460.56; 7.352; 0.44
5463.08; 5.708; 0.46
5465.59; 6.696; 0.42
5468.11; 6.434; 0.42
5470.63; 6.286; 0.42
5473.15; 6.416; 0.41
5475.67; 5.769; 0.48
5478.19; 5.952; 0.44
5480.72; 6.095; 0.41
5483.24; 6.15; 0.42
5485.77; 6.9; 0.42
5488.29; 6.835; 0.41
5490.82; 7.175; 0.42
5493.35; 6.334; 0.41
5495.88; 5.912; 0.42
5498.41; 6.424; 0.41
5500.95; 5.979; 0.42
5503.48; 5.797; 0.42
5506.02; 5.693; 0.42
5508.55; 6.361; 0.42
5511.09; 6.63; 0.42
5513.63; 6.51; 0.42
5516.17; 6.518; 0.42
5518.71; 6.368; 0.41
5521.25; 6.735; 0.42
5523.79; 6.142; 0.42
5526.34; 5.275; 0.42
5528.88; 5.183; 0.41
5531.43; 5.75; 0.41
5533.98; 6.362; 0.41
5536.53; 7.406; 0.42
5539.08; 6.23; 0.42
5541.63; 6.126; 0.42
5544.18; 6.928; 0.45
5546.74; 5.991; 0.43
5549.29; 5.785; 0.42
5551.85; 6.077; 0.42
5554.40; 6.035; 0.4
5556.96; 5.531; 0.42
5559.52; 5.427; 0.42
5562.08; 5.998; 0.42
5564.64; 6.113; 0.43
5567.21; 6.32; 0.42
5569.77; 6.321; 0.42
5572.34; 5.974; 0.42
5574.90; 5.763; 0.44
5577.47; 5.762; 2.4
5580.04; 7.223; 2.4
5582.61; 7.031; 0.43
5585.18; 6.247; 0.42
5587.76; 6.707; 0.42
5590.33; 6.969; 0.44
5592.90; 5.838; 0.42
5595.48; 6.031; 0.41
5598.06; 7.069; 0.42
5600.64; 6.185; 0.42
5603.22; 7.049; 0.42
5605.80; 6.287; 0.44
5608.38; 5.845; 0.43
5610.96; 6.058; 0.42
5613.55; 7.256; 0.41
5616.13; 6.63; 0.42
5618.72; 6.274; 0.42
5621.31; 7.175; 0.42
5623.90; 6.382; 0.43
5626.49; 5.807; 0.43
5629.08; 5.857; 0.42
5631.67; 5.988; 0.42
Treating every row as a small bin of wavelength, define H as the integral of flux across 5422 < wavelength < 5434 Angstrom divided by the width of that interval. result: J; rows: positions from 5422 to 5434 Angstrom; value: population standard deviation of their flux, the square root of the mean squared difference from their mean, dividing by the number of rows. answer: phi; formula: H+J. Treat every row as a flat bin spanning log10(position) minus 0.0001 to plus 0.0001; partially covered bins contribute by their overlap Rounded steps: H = 5.9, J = 0.20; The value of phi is 6.12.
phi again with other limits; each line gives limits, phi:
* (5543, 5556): 6.54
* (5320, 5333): 6.17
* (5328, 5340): 6.74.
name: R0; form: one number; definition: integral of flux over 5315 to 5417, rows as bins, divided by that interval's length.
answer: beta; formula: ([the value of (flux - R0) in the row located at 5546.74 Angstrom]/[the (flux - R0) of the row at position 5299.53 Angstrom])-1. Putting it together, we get -10.9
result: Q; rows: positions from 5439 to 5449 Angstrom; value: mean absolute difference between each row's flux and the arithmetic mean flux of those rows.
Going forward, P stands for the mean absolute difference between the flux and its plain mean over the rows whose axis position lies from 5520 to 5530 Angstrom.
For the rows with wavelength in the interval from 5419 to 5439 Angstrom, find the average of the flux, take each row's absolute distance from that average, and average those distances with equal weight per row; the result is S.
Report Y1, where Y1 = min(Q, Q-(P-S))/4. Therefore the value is -0.046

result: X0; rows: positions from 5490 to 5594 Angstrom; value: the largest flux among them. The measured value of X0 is 7.406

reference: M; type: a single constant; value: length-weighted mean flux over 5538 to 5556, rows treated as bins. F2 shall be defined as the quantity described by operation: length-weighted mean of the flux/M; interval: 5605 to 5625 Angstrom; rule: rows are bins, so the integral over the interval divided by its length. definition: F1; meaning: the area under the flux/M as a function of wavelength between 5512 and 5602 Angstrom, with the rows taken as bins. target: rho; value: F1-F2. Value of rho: 90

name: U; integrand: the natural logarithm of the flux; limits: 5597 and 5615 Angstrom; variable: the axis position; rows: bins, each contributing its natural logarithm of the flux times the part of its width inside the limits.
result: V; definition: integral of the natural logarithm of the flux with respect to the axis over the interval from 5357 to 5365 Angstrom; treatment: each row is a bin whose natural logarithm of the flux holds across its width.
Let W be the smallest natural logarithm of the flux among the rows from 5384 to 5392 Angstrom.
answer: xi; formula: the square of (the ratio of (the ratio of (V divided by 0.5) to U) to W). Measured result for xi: 0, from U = 34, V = 14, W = 1.71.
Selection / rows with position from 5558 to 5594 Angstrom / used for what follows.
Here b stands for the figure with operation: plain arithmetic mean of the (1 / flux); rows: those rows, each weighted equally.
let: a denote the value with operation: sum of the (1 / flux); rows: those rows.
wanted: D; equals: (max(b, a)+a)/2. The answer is 2.25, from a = 2.25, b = 0.161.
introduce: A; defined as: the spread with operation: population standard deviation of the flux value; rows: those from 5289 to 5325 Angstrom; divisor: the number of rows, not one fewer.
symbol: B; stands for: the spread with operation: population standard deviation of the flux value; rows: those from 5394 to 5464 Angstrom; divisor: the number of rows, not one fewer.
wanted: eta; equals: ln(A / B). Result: 0.03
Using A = 0.486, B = 0.47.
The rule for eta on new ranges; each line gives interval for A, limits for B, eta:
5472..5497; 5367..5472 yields -0.02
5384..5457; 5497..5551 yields -0.11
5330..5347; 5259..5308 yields -0.01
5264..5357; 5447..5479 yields -0.06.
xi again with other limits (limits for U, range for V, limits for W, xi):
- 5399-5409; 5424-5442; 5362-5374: 4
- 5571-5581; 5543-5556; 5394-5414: 2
